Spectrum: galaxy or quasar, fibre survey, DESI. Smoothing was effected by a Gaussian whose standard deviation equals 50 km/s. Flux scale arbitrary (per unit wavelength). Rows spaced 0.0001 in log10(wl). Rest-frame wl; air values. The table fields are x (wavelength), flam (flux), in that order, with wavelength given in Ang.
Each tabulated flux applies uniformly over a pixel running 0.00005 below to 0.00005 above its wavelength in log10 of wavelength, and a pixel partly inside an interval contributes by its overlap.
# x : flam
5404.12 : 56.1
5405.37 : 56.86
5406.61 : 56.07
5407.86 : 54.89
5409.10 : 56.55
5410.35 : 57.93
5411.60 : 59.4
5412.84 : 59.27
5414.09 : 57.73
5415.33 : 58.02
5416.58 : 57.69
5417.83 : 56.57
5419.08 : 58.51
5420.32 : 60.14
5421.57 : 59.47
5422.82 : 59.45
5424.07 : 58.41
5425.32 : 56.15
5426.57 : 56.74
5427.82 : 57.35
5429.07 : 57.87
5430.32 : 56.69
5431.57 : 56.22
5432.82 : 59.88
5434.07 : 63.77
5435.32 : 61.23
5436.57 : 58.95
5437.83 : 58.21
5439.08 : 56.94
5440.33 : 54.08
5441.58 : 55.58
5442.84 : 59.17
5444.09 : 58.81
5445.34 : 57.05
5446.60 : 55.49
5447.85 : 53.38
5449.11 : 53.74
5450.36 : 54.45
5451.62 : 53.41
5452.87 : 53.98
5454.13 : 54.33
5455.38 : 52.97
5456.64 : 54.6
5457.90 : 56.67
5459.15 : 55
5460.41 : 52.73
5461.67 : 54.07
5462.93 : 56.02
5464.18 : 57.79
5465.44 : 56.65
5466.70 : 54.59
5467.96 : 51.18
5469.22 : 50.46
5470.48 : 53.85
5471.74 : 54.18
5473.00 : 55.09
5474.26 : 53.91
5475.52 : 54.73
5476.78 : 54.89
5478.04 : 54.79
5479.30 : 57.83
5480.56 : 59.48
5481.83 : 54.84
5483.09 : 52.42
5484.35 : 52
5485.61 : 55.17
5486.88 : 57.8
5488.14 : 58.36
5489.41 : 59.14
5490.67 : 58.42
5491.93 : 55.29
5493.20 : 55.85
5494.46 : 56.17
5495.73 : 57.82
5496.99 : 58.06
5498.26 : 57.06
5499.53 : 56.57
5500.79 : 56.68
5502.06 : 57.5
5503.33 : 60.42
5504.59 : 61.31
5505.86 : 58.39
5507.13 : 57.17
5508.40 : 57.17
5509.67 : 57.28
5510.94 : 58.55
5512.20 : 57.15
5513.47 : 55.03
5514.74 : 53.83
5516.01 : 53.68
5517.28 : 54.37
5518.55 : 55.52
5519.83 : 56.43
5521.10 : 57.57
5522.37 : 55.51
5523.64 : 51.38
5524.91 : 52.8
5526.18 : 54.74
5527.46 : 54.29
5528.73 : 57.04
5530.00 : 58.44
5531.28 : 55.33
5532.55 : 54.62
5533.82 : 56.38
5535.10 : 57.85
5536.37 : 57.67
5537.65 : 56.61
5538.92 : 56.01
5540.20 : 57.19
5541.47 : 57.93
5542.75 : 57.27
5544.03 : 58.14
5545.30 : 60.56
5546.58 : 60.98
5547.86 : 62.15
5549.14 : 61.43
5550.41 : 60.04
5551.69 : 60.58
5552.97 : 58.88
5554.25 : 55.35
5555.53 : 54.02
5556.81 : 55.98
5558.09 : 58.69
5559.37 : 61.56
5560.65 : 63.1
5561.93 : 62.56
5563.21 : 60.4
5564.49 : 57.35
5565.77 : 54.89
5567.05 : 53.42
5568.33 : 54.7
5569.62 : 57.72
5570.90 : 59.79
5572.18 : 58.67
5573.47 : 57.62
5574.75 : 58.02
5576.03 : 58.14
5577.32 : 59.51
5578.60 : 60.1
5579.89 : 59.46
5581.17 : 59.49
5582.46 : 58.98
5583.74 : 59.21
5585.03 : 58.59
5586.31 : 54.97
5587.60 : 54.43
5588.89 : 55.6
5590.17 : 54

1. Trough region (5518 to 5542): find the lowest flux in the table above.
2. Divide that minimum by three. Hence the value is 17.1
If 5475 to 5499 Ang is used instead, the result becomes 17.3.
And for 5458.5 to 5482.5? 16.8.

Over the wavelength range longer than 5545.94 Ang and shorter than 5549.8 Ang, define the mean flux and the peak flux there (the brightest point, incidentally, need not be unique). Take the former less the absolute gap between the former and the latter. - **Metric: 61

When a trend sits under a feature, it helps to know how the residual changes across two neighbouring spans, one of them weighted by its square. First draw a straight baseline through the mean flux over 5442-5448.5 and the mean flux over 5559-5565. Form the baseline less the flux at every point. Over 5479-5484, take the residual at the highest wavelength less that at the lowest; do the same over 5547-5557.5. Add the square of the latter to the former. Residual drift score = 48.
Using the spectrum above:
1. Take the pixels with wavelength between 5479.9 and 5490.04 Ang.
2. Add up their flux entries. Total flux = 449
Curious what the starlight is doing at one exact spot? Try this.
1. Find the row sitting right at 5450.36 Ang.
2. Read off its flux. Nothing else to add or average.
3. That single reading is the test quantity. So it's 54.45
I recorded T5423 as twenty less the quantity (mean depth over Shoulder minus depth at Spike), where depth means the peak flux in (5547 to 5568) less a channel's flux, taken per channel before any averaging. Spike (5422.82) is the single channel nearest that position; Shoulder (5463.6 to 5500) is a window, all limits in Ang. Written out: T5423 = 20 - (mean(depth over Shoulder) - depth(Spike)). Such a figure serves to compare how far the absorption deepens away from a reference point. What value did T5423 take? 16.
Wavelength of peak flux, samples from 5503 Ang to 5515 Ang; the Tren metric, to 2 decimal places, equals 5504.59 Ang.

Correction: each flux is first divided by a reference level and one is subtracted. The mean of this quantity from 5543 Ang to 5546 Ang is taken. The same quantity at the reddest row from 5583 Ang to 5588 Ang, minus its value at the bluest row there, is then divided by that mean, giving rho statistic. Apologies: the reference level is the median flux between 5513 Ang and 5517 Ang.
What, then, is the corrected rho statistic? -0.9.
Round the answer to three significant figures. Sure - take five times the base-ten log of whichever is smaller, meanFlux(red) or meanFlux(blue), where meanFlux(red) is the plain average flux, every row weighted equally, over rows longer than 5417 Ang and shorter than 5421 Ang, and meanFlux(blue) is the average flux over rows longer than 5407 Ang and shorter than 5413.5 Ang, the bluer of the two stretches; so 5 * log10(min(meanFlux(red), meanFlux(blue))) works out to 8.80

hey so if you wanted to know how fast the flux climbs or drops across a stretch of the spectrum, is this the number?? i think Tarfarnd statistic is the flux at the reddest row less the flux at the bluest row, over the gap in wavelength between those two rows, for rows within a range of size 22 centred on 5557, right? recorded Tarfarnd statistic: -0.37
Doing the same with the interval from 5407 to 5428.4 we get 0.12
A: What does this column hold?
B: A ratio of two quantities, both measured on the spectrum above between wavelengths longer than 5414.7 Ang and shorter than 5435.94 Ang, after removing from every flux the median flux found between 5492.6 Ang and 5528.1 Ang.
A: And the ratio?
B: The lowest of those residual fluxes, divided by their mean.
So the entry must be -0.3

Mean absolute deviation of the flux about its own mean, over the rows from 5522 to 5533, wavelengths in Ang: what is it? 1.5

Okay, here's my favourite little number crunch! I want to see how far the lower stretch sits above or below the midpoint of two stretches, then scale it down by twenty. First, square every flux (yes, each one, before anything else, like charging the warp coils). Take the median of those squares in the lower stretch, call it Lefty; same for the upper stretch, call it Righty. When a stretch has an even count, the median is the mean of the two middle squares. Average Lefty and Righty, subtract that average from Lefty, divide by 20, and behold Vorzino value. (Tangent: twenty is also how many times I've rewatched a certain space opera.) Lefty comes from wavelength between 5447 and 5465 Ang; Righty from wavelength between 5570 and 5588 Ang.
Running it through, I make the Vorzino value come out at -13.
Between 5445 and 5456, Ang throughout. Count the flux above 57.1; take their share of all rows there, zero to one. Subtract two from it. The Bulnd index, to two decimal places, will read -2.00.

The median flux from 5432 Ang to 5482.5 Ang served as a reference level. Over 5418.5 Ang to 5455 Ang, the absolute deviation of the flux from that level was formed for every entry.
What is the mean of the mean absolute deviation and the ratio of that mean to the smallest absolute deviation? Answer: 4.8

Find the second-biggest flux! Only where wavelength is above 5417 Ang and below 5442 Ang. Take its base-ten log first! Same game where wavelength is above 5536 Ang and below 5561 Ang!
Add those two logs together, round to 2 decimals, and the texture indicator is 3.58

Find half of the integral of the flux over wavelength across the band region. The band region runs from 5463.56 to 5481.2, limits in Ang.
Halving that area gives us 485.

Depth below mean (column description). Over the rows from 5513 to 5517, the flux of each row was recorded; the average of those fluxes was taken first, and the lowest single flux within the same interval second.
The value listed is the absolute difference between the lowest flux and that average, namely 0.5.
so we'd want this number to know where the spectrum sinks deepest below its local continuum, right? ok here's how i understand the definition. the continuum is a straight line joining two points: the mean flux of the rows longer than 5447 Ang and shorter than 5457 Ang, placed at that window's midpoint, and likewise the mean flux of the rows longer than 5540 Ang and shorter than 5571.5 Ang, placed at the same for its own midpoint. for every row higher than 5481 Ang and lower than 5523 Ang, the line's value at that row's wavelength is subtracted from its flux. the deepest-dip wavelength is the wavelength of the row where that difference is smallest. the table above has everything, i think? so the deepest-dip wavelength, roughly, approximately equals 5484.35 Ang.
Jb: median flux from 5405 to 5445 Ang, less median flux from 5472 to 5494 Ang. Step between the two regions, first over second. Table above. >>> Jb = 2.7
